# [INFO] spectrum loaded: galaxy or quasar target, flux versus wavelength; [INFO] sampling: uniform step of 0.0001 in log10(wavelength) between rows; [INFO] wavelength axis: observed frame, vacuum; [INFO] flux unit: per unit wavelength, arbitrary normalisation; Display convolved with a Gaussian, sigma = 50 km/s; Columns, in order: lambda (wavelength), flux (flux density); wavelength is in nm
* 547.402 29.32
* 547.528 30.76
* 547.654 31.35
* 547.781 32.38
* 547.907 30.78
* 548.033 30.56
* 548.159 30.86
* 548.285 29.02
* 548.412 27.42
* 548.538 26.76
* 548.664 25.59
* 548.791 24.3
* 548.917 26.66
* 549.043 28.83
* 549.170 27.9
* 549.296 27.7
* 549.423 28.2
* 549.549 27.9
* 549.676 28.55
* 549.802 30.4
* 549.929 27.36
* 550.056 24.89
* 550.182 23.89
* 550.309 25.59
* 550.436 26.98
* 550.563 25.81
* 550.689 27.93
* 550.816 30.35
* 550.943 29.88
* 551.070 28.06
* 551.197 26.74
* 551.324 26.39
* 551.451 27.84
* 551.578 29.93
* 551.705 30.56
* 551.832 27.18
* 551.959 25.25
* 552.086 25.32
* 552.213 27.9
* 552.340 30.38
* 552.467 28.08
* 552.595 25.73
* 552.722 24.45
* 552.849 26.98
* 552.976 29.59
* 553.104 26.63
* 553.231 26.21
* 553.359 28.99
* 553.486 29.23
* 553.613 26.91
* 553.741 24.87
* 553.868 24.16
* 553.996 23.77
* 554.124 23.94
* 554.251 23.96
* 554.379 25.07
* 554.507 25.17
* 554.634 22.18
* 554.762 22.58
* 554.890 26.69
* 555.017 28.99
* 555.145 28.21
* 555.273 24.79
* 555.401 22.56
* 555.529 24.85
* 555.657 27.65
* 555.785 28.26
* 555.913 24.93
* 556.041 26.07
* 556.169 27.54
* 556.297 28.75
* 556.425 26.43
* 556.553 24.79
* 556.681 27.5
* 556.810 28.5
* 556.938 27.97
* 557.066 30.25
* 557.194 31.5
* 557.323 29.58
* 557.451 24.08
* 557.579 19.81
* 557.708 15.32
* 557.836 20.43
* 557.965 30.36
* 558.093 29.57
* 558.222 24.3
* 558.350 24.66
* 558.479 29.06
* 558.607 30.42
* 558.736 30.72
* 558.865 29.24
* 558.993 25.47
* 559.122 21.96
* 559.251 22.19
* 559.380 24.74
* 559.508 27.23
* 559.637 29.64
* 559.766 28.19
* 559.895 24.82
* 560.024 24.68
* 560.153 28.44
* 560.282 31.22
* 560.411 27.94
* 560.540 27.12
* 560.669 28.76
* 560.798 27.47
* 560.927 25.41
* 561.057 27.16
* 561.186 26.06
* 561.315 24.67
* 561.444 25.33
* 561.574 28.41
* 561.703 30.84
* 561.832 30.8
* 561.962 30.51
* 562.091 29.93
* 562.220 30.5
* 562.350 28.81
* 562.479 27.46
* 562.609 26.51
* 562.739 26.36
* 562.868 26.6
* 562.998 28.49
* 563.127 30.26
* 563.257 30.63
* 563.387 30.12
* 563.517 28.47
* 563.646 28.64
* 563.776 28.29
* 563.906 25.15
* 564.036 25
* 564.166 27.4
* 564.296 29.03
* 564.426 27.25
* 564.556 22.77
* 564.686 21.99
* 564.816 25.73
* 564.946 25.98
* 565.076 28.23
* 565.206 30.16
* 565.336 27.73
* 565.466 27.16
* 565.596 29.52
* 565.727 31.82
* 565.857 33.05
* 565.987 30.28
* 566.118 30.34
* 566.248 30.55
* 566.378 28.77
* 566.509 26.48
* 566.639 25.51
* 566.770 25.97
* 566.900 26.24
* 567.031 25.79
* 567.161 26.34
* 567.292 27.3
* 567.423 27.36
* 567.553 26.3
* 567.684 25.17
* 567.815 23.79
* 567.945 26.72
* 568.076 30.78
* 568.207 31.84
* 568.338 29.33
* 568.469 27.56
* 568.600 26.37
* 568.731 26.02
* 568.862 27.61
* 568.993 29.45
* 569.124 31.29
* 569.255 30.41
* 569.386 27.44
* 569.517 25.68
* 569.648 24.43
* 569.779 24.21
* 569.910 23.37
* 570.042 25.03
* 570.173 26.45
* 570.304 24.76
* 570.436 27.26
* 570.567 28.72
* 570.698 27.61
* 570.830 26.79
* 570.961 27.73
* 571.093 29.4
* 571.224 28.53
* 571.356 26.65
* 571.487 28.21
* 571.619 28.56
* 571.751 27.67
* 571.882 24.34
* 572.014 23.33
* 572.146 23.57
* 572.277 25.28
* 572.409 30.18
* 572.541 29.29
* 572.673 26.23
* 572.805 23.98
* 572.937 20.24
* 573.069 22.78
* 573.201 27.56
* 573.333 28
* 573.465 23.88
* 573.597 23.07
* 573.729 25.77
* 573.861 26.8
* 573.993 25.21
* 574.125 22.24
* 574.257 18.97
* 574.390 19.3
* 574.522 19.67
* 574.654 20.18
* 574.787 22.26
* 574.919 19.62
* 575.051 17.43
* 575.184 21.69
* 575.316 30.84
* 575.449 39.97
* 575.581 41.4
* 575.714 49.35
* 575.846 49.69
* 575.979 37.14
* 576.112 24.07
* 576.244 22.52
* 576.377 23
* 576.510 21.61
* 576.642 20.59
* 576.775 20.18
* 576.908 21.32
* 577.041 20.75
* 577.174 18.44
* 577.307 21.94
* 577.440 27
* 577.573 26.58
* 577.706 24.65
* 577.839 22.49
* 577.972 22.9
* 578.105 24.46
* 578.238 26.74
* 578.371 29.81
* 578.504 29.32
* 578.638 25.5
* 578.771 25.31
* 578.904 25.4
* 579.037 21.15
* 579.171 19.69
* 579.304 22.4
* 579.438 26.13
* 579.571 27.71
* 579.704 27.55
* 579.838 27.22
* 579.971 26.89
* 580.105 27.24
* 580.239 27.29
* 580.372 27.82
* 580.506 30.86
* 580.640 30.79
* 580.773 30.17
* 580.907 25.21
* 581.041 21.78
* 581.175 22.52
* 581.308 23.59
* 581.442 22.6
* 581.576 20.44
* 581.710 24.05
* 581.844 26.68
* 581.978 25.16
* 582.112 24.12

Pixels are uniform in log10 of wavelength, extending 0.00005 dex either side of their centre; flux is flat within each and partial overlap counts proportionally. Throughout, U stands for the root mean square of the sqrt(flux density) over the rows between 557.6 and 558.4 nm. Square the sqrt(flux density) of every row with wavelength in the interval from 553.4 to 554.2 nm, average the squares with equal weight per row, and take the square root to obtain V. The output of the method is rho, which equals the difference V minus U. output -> 0.14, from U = 4.91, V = 5.05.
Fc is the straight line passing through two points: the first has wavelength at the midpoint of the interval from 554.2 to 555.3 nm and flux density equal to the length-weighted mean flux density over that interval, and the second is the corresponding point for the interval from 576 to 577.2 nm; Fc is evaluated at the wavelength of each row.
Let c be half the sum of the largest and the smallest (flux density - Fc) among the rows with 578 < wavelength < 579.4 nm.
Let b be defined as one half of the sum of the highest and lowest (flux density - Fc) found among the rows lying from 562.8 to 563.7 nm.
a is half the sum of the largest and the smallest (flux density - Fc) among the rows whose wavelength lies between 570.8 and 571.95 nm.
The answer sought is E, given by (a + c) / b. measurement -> 1.6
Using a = 4.0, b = 4.5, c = 3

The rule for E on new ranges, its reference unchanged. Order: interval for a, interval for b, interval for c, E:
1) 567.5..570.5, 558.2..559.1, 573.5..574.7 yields 1.8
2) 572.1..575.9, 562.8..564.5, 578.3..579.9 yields 3.8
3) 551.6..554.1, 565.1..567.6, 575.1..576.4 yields 2.6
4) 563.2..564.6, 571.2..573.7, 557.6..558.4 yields 0.3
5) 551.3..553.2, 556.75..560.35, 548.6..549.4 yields -1.5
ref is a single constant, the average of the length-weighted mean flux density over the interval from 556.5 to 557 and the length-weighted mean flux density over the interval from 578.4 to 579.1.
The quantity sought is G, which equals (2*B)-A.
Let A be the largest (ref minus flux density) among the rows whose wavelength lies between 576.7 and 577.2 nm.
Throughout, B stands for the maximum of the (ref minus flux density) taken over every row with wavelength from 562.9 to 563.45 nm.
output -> -12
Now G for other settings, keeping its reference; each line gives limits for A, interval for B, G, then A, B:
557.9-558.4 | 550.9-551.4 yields -2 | 2.1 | 0.0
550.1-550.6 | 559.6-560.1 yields 1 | 2.5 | 1.7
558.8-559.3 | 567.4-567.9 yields 1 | 4.5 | 2.6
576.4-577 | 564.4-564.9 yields 3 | 6.2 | 4.4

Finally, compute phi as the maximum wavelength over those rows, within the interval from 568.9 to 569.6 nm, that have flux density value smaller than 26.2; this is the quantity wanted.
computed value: 569.517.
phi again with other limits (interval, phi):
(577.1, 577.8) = 577.706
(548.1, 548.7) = 548.664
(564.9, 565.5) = 564.946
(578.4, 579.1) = 579.037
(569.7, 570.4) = 570.304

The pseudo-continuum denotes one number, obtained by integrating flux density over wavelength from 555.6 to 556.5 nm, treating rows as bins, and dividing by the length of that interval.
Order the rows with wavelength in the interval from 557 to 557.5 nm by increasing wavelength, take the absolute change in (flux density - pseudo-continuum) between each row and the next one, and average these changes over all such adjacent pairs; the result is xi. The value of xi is 2.9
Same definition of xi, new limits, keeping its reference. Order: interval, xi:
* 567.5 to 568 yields 1.8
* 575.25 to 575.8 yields 6.2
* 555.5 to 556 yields 2.2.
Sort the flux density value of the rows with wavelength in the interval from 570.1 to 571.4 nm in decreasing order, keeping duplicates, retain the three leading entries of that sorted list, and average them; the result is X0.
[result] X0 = 28.9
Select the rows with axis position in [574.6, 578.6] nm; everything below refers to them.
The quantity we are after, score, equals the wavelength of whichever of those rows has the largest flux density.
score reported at 575.846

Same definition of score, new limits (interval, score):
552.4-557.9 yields 557.194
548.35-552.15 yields 551.705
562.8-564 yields 563.257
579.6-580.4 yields 580.372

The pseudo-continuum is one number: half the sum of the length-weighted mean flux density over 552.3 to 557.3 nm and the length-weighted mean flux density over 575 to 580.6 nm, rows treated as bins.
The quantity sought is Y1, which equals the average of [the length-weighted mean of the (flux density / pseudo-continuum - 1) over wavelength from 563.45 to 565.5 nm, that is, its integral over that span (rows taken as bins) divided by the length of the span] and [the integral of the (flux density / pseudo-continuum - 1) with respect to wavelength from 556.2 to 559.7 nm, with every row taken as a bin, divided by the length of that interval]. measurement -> 0.00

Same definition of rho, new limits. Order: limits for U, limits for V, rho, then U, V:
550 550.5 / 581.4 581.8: -0.30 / 5.03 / 4.73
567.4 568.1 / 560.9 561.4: -0.08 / 5.17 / 5.08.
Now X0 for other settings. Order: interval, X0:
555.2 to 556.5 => 28.2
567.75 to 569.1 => 30.7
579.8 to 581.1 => 30.6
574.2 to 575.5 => 31.0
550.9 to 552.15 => 30.1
